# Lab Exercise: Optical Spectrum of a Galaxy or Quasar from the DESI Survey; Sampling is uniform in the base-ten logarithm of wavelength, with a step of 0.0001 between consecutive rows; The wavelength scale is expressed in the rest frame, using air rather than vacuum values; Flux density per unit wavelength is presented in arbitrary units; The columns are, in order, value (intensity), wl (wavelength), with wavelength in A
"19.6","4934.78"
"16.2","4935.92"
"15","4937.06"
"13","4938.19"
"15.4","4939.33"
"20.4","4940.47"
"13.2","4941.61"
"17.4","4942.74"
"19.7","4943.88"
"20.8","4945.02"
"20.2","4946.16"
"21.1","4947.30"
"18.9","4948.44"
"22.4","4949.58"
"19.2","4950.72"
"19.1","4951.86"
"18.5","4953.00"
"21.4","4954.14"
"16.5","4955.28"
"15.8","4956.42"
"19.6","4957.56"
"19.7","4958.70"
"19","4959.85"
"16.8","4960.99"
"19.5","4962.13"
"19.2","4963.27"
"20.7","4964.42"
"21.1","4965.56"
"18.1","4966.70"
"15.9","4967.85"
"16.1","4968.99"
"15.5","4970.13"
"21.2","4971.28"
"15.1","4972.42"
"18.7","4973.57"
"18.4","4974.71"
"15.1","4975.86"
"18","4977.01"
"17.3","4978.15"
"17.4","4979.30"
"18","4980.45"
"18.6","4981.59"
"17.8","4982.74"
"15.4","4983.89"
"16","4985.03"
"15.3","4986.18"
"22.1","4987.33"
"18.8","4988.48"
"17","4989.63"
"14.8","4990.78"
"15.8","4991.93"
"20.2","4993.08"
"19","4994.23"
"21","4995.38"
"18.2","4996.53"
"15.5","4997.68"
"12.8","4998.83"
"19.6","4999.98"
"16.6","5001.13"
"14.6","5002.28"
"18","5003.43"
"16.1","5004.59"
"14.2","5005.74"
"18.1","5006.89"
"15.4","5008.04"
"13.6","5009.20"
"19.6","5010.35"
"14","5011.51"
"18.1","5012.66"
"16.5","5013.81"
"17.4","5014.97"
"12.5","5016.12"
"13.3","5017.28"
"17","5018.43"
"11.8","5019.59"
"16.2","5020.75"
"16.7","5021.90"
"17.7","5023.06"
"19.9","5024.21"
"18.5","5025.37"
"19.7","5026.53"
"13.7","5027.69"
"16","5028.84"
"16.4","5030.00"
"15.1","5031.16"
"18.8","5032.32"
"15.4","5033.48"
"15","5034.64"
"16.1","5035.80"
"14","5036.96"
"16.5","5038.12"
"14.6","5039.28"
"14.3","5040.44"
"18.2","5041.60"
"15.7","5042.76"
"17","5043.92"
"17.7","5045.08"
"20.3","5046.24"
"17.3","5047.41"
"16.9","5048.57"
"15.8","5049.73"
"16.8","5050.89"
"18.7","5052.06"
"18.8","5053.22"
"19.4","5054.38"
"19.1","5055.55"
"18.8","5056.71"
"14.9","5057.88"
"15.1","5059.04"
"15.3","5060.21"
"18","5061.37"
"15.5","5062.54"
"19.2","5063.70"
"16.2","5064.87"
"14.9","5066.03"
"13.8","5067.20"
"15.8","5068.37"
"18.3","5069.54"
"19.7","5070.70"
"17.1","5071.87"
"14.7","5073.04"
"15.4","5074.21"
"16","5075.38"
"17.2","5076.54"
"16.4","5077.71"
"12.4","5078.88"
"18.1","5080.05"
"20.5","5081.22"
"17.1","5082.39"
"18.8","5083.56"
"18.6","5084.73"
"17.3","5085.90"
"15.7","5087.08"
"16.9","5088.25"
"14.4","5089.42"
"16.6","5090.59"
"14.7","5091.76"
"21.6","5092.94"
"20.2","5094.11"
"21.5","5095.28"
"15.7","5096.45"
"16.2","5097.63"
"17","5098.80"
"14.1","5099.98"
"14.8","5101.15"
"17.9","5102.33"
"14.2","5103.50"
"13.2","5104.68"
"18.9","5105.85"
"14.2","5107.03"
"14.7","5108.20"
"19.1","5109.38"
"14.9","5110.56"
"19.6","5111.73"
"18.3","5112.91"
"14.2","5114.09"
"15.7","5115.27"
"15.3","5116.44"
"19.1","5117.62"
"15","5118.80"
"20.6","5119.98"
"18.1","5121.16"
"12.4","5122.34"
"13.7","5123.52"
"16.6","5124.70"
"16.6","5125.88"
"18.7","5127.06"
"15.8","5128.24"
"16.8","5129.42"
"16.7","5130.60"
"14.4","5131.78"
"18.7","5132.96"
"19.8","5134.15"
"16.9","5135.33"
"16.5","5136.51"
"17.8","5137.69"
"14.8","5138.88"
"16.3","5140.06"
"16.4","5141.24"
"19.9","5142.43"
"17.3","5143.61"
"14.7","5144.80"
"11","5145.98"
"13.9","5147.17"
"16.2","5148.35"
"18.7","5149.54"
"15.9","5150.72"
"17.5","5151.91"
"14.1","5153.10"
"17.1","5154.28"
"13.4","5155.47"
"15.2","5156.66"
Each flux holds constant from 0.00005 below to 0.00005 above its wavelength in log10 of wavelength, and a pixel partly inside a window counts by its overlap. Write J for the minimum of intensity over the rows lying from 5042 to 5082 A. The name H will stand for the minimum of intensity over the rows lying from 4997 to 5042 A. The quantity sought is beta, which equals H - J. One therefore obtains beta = -0.6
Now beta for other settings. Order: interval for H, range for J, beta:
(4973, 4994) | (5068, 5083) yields 2.4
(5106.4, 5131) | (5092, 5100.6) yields -1.7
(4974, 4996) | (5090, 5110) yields 1.6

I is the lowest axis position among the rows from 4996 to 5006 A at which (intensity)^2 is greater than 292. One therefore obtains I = 4996.53 A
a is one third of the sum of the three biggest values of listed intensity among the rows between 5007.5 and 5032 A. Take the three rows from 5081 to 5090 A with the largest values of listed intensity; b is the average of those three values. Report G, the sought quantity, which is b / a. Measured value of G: 0.98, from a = 19.7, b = 19.3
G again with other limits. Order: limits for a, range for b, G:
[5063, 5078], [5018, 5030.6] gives 1.02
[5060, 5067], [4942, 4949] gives 1.16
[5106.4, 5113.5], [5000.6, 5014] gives 0.98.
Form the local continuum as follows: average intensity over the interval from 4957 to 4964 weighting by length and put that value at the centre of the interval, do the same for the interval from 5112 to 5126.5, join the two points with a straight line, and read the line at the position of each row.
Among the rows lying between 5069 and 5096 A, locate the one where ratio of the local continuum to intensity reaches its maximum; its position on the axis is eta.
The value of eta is 5078.88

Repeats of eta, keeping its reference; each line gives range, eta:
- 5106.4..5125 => 5122.34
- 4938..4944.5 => 4938.19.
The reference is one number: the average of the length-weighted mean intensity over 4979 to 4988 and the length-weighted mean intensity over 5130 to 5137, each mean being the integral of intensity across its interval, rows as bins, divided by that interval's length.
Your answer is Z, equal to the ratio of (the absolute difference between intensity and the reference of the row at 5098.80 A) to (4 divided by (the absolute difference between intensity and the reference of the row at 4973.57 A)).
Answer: 0.13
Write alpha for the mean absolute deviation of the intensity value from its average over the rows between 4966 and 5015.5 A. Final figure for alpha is 1.75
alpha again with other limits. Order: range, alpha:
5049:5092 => 1.57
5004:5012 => 1.78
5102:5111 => 2.06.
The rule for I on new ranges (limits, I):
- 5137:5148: 5137.69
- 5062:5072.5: 5063.70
